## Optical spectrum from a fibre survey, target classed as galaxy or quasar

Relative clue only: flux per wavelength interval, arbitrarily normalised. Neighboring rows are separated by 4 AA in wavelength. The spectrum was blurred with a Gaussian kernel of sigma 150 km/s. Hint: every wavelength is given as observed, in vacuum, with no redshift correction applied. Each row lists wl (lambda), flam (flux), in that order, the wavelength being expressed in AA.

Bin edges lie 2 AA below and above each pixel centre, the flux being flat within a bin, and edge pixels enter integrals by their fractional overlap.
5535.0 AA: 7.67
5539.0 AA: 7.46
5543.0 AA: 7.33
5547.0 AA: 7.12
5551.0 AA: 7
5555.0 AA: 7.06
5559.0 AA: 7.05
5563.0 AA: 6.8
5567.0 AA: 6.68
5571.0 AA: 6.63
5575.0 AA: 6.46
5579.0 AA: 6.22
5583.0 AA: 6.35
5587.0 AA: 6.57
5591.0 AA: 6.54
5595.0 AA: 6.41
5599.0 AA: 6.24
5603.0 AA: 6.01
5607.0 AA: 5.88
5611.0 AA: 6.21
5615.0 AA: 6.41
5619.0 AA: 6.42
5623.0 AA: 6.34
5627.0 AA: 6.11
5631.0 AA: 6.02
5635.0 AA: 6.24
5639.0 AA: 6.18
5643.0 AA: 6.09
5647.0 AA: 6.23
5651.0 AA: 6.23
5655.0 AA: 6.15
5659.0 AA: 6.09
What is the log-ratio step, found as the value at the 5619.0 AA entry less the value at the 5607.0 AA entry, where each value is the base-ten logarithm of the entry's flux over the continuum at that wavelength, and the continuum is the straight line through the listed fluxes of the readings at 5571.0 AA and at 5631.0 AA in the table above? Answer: 0.047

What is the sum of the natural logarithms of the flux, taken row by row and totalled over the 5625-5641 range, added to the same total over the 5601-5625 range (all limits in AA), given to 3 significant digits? 18.2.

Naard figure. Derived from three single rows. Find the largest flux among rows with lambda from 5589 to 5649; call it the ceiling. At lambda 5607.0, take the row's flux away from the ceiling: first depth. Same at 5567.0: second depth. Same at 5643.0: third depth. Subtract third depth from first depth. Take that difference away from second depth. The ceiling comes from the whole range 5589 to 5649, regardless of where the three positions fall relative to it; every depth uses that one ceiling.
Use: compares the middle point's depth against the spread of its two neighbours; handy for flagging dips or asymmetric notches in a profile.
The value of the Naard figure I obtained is -0.35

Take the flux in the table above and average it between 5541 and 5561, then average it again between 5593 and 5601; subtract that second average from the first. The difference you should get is 0.79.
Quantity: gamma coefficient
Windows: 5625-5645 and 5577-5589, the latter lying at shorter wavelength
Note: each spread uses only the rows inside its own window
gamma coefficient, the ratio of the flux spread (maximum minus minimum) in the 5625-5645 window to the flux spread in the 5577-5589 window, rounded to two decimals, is 0.63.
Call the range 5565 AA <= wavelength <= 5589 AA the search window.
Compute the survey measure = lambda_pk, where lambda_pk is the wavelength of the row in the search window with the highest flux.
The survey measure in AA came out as 5567.0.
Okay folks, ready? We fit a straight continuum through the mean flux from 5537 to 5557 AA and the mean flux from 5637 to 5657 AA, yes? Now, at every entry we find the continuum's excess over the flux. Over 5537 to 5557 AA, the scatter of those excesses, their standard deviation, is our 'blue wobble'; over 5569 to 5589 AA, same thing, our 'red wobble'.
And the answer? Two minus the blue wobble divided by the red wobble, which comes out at 1.2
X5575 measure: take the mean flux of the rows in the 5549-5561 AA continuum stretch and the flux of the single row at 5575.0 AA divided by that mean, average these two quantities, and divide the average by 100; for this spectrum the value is 0.0398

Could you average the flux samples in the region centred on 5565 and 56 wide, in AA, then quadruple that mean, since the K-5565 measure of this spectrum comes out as 27.2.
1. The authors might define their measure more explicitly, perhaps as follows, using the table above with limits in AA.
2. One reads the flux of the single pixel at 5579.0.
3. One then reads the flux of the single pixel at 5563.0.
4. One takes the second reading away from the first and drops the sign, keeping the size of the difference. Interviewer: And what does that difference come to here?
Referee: 0.58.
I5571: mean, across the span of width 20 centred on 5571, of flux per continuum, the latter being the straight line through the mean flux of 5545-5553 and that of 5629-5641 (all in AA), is 0.96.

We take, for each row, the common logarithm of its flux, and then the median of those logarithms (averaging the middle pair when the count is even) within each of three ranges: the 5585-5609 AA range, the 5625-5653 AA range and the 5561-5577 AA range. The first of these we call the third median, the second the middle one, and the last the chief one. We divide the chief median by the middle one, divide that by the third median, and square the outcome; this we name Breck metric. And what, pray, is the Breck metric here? 1.69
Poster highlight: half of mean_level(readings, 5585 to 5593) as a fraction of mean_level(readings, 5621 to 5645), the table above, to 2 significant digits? 0.53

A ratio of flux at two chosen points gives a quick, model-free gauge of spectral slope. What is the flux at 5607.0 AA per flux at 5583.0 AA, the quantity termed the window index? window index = 0.93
